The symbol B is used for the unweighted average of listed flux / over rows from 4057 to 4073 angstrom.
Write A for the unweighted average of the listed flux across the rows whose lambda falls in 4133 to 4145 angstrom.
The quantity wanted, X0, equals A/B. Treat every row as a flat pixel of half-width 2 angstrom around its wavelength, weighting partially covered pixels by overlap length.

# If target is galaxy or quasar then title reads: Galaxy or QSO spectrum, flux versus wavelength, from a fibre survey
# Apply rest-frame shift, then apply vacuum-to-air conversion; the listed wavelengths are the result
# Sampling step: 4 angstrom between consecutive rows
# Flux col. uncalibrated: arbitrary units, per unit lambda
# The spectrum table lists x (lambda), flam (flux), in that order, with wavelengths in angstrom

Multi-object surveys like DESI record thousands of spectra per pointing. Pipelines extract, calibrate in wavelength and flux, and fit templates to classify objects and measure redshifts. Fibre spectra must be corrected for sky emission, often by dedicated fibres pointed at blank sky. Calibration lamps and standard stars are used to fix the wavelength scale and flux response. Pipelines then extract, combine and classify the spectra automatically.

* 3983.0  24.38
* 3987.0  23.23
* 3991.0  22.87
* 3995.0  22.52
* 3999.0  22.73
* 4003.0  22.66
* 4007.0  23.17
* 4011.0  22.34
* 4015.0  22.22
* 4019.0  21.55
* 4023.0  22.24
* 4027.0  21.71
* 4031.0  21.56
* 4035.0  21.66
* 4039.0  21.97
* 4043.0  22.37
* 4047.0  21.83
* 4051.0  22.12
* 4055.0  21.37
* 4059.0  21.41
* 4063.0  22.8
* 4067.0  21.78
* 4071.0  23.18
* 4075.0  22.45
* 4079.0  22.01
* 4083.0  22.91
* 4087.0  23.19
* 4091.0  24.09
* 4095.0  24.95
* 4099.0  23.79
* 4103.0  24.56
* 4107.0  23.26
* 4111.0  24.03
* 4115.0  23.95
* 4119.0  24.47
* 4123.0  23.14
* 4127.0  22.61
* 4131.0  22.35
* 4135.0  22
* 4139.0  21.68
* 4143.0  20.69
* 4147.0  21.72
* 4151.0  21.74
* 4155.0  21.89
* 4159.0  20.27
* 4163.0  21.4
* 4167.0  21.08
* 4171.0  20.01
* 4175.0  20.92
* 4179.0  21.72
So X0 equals 0.96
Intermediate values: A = 21.5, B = 22.3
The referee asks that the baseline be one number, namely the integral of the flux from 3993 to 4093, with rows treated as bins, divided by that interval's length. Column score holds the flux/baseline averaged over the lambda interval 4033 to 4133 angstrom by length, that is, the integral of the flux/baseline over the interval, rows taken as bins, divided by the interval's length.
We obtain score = 1.03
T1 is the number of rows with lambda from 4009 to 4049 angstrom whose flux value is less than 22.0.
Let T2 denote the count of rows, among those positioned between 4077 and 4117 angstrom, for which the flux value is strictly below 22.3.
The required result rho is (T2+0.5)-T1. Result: -4.5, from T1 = 6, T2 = 1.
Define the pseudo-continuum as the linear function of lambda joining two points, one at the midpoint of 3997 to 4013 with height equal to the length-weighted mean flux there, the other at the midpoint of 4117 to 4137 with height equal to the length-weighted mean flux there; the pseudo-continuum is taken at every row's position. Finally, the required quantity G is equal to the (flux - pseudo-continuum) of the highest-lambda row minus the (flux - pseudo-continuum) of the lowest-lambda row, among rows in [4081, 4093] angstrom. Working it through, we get 1.2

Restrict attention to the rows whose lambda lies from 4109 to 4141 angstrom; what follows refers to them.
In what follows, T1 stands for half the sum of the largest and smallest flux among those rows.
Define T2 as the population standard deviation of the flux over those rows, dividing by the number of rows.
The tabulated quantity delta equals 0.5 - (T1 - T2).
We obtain -21.61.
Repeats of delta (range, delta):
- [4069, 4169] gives -20.88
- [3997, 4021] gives -21.36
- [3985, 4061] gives -21.24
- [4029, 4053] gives -21.19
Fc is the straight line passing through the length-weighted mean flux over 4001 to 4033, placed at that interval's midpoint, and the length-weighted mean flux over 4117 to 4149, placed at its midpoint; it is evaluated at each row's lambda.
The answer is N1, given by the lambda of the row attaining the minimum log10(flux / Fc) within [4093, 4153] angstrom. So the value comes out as 4143.0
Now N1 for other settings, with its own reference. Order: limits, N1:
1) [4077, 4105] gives 4079.0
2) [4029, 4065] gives 4055.0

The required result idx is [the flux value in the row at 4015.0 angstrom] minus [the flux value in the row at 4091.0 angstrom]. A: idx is -1.9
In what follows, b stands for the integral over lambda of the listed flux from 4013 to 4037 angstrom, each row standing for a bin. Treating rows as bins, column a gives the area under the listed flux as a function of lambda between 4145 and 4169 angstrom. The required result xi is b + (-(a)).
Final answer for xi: 11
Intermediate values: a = 512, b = 524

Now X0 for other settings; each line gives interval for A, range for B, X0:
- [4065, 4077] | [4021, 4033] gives 1.03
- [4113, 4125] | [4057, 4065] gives 1.08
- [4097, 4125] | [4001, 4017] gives 1.06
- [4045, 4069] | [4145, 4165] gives 1.02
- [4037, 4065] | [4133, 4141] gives 1.01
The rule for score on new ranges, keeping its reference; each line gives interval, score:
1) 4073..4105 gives 1.05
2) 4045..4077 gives 0.99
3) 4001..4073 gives 0.99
